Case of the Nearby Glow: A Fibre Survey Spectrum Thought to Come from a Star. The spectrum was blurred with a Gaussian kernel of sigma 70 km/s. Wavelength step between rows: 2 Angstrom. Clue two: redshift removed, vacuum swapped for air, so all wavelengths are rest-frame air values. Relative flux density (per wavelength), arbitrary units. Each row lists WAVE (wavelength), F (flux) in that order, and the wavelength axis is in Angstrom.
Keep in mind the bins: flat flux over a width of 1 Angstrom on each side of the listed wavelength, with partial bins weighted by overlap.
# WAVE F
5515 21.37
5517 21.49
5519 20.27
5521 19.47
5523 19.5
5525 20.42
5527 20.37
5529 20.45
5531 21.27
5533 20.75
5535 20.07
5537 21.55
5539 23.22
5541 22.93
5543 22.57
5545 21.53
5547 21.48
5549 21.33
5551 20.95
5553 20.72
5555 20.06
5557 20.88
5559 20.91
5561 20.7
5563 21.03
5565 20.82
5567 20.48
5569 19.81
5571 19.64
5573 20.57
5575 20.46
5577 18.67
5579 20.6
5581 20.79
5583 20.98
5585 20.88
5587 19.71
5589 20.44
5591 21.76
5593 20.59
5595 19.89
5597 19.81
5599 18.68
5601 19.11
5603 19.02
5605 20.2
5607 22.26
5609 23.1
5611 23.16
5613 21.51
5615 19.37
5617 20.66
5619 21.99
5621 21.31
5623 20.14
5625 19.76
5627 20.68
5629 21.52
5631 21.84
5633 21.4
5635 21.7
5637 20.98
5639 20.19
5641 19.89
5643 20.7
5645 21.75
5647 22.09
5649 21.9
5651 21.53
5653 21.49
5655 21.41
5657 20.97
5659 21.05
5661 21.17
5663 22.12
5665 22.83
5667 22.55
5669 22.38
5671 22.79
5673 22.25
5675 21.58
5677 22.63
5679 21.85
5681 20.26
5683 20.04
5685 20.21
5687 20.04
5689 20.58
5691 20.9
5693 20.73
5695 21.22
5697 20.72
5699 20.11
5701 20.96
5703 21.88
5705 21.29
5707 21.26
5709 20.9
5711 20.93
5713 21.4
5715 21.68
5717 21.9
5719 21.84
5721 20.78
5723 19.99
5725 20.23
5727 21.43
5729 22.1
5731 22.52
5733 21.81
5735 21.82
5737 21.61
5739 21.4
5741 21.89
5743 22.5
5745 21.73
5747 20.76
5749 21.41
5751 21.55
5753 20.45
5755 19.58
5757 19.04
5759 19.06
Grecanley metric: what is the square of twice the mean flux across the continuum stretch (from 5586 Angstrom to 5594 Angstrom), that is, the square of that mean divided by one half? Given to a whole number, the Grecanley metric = 1702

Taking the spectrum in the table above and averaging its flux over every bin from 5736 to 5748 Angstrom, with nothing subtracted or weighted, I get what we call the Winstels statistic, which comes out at 21.6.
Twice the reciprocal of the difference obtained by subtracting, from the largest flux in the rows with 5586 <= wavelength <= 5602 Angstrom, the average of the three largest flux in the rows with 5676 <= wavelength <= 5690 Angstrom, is 27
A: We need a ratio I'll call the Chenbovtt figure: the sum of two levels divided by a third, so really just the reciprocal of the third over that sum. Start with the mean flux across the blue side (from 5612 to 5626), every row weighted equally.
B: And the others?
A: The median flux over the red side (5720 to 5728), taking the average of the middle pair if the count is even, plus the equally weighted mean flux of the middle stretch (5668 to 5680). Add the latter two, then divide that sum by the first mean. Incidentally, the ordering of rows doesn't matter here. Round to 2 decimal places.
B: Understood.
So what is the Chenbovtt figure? 2.07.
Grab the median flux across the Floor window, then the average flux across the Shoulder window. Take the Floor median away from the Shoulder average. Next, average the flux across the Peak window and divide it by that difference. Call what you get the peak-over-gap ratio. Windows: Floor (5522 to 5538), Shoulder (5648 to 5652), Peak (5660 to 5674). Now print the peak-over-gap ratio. 17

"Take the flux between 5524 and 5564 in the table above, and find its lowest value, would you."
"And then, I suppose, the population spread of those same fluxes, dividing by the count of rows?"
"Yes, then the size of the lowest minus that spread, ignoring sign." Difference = 19.2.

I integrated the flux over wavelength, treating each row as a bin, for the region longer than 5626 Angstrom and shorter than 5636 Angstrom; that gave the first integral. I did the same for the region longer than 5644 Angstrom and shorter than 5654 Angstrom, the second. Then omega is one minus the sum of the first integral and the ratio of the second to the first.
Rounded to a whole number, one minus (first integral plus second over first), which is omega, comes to -214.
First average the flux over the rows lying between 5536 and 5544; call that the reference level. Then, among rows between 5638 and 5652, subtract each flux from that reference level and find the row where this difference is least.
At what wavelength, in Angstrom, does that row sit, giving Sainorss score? 5647 Angstrom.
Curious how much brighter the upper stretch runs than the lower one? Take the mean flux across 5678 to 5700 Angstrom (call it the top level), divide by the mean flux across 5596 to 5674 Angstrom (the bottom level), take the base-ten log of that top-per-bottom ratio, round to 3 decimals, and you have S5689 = -0.013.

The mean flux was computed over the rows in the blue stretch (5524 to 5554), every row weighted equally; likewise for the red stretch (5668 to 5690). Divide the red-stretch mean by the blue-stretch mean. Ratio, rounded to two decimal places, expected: 1.00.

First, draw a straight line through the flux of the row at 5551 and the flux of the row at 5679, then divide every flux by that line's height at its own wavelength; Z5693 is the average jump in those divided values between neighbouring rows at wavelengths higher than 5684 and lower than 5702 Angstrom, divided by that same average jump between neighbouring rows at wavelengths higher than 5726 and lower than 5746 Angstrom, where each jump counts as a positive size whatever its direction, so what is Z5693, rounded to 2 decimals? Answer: 1.02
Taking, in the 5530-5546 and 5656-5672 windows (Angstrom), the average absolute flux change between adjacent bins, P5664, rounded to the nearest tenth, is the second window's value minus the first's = -0.5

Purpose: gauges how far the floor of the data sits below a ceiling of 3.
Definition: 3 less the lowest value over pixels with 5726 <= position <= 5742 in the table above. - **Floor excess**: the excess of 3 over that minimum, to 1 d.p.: -18.4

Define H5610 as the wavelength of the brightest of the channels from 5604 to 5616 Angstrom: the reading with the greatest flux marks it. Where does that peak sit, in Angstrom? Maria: 5611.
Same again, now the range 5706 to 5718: 5717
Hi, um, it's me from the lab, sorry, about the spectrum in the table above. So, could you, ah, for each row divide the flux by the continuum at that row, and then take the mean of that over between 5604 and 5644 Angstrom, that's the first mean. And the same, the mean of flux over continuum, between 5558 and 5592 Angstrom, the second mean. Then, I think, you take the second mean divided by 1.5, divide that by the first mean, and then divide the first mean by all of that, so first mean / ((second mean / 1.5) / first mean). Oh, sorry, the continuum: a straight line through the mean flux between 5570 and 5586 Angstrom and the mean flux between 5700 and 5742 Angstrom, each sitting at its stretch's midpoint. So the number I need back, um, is 1.55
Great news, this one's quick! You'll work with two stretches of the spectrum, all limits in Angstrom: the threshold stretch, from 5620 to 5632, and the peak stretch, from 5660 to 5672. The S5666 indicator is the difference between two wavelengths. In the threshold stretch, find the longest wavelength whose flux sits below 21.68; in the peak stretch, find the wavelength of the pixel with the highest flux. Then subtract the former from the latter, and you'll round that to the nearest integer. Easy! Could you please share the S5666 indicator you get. 36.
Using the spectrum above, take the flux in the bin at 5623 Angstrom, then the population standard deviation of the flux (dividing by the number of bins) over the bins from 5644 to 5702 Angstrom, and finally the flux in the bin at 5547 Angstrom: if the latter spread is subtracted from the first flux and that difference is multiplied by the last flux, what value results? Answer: 414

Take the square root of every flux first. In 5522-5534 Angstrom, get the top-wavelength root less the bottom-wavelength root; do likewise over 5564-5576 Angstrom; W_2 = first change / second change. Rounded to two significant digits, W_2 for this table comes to -3.5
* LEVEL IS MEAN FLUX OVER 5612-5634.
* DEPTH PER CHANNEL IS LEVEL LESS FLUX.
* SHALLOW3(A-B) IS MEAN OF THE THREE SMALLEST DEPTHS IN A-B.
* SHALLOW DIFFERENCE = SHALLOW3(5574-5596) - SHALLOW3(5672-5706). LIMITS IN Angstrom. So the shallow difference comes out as 1.0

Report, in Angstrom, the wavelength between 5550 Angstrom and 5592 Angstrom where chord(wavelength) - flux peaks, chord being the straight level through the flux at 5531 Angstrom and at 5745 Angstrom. 5577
